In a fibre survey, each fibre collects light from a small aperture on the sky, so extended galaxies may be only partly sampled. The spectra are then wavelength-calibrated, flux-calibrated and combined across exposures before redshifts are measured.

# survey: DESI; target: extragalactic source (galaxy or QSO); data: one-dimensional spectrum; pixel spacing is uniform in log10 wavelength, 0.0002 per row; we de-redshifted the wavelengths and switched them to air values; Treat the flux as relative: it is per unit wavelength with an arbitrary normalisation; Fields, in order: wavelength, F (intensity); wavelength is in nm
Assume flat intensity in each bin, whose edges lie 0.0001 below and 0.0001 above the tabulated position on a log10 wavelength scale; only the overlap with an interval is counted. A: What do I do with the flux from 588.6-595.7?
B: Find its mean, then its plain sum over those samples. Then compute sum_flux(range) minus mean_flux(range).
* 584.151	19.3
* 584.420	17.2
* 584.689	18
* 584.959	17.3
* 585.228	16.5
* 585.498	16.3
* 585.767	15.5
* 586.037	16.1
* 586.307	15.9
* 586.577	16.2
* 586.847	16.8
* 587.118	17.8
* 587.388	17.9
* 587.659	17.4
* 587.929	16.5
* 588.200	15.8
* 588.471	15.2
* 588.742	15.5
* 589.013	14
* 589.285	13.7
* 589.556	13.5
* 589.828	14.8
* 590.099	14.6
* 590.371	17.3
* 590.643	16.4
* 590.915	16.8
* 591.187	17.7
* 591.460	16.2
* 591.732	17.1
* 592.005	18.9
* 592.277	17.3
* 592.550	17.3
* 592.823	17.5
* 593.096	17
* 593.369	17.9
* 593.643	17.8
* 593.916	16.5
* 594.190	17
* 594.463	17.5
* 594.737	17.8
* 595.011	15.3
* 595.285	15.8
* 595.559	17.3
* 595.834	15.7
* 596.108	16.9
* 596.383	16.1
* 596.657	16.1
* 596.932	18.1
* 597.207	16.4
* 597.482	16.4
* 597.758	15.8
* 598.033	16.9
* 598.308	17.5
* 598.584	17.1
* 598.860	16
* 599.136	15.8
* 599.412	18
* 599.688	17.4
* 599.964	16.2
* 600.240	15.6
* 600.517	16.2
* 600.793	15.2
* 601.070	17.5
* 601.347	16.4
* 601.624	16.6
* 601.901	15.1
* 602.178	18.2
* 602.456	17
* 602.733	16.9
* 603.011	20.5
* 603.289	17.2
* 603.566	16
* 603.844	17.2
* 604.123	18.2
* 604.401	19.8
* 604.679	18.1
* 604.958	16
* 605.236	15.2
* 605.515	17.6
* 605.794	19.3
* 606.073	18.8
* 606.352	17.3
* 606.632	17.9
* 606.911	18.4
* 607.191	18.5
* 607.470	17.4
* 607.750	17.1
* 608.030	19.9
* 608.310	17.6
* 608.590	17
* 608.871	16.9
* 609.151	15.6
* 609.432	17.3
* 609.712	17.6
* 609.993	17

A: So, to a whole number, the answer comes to 412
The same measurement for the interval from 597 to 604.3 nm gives 420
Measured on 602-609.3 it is 442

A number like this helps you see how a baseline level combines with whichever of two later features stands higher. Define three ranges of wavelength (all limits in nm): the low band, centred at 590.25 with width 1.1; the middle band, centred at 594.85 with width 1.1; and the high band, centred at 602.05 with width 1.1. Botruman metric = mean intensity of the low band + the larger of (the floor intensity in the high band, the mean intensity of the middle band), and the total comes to 32.4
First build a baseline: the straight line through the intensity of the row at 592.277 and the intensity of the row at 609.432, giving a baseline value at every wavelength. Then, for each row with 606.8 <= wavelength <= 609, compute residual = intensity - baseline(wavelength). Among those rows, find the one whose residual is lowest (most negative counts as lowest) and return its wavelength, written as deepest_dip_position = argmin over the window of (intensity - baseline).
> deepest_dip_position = 608.871 nm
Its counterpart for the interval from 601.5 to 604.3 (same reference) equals 601.901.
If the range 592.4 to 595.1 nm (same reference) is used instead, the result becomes 595.011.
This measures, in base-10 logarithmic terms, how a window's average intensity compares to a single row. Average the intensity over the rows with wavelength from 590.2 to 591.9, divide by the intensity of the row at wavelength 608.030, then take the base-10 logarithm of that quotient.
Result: -0.071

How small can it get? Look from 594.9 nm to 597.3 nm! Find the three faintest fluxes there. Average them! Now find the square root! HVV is 3.95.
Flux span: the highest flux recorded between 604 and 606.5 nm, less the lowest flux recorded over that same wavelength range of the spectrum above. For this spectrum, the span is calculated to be 4.6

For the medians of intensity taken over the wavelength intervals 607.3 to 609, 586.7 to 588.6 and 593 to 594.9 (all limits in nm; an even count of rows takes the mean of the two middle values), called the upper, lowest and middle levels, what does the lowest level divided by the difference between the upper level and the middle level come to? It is -67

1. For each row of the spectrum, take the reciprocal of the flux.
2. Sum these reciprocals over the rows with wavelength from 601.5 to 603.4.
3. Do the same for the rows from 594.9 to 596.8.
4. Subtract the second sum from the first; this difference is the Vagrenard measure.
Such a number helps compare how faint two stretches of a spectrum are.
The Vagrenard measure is -0.027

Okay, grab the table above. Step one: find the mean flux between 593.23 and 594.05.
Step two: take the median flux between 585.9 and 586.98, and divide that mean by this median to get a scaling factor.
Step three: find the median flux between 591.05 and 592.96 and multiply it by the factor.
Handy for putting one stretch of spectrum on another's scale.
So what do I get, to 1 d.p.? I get 18.6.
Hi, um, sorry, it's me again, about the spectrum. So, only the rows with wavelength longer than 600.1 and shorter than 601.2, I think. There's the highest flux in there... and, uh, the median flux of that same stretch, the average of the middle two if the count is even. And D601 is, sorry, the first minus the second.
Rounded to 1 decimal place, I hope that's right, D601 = 1.6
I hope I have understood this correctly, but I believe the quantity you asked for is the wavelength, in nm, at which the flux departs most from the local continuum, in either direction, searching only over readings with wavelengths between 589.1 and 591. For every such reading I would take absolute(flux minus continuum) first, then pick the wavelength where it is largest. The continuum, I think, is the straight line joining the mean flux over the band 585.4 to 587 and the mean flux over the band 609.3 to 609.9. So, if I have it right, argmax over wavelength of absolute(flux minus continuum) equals 589.556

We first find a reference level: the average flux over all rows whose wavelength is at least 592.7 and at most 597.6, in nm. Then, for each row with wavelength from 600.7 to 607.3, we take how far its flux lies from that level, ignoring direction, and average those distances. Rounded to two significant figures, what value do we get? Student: 1.2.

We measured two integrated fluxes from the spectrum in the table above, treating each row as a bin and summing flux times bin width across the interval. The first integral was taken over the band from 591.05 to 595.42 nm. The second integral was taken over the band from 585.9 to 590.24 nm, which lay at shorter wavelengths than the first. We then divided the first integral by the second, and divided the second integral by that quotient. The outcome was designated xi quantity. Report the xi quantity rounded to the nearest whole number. 62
